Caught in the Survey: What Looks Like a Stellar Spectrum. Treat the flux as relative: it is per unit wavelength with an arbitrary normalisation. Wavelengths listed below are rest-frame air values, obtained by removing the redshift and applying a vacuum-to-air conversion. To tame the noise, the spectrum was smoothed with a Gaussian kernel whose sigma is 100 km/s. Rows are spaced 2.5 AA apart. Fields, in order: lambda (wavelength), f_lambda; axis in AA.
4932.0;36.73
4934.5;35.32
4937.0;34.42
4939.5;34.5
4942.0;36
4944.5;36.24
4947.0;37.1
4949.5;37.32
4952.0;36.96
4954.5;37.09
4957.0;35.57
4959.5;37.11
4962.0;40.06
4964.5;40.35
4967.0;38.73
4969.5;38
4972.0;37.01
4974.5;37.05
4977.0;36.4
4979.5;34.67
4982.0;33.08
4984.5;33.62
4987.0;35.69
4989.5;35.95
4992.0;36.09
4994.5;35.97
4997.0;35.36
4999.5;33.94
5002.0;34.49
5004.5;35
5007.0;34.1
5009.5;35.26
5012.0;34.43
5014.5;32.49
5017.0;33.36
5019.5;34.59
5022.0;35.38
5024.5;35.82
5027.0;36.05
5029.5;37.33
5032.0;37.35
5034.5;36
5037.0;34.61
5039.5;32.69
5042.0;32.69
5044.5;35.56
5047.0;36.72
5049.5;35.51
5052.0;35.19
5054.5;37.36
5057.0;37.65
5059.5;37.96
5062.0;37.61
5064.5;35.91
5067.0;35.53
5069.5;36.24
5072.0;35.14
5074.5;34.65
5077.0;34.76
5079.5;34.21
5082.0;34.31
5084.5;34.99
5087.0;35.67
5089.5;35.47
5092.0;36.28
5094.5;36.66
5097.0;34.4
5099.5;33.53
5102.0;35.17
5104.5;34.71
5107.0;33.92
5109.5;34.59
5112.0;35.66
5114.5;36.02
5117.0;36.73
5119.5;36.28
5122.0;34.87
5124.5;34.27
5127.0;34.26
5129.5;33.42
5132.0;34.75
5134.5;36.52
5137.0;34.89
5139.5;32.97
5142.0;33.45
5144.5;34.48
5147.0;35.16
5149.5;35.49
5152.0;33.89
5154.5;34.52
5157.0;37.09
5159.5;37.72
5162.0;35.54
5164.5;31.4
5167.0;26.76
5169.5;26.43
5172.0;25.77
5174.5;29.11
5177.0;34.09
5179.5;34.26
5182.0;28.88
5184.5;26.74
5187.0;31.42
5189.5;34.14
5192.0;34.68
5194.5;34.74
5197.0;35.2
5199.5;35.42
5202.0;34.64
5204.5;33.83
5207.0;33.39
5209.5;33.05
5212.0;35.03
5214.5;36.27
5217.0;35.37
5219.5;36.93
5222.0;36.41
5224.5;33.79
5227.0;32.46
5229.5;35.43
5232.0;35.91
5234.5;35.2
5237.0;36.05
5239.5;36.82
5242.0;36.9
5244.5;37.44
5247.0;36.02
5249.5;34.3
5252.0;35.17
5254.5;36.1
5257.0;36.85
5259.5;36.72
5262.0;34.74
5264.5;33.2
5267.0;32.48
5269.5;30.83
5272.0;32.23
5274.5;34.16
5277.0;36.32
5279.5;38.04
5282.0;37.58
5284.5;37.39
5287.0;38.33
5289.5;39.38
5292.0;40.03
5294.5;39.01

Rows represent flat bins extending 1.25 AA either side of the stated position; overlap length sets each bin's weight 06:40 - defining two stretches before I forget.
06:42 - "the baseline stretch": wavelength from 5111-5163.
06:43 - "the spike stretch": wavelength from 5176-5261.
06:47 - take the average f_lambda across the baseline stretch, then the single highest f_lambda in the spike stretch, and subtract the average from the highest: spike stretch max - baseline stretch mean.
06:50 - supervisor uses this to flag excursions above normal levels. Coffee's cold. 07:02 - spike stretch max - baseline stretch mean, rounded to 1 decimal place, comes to 2.3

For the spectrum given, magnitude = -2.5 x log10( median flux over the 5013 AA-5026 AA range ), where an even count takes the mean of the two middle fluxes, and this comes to -3.85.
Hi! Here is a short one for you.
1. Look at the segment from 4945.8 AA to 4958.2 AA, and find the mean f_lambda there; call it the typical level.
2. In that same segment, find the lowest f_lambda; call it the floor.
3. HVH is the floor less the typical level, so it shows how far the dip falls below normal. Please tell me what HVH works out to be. -1.2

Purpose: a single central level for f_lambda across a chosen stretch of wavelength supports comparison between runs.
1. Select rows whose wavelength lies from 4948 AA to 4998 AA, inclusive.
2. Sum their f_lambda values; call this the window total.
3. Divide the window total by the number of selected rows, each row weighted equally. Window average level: 36.6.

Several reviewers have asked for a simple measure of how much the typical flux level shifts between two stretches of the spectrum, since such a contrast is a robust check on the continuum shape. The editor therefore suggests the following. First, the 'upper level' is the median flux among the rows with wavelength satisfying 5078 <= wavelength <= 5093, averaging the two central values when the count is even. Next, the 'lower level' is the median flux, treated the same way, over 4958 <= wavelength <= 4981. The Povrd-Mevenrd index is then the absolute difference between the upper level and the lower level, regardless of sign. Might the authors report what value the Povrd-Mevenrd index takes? 1.9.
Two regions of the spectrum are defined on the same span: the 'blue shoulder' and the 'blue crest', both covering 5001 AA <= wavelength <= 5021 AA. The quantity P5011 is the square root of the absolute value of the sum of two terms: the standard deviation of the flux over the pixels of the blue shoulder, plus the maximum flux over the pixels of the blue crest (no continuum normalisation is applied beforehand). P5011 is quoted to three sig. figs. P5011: 6.01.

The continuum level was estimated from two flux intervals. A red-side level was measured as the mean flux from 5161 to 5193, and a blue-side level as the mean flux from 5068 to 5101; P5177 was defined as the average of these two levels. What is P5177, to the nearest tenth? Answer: 32.9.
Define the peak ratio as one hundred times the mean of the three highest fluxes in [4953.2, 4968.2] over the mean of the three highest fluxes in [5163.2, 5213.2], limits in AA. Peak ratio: 113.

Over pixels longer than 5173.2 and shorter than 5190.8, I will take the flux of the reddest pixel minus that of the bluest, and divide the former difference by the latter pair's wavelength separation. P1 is 0.34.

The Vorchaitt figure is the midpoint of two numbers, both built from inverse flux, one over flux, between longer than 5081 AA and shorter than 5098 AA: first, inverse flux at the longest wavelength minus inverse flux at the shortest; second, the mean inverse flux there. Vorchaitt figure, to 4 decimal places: 0.0141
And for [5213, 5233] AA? 0.0143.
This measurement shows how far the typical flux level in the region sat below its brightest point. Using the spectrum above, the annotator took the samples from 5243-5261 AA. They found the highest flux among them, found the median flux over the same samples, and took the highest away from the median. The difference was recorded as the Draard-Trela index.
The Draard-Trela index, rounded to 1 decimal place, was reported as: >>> -1.3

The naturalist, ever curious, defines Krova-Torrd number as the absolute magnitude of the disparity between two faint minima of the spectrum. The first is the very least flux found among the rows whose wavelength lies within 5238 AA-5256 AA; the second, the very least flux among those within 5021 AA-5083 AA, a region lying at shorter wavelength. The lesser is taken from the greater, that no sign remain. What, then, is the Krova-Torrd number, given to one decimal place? 1.6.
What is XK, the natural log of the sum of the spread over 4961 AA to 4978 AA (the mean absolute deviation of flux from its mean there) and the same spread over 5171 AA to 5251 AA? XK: 1.19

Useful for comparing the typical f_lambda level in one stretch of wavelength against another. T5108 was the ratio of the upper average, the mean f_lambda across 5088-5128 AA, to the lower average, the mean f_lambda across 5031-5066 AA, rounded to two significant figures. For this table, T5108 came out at 0.98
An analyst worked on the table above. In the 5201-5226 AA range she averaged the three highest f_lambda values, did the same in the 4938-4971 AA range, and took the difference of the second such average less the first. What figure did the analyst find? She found 3.2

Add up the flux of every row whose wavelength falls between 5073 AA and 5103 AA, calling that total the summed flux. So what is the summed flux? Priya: 420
